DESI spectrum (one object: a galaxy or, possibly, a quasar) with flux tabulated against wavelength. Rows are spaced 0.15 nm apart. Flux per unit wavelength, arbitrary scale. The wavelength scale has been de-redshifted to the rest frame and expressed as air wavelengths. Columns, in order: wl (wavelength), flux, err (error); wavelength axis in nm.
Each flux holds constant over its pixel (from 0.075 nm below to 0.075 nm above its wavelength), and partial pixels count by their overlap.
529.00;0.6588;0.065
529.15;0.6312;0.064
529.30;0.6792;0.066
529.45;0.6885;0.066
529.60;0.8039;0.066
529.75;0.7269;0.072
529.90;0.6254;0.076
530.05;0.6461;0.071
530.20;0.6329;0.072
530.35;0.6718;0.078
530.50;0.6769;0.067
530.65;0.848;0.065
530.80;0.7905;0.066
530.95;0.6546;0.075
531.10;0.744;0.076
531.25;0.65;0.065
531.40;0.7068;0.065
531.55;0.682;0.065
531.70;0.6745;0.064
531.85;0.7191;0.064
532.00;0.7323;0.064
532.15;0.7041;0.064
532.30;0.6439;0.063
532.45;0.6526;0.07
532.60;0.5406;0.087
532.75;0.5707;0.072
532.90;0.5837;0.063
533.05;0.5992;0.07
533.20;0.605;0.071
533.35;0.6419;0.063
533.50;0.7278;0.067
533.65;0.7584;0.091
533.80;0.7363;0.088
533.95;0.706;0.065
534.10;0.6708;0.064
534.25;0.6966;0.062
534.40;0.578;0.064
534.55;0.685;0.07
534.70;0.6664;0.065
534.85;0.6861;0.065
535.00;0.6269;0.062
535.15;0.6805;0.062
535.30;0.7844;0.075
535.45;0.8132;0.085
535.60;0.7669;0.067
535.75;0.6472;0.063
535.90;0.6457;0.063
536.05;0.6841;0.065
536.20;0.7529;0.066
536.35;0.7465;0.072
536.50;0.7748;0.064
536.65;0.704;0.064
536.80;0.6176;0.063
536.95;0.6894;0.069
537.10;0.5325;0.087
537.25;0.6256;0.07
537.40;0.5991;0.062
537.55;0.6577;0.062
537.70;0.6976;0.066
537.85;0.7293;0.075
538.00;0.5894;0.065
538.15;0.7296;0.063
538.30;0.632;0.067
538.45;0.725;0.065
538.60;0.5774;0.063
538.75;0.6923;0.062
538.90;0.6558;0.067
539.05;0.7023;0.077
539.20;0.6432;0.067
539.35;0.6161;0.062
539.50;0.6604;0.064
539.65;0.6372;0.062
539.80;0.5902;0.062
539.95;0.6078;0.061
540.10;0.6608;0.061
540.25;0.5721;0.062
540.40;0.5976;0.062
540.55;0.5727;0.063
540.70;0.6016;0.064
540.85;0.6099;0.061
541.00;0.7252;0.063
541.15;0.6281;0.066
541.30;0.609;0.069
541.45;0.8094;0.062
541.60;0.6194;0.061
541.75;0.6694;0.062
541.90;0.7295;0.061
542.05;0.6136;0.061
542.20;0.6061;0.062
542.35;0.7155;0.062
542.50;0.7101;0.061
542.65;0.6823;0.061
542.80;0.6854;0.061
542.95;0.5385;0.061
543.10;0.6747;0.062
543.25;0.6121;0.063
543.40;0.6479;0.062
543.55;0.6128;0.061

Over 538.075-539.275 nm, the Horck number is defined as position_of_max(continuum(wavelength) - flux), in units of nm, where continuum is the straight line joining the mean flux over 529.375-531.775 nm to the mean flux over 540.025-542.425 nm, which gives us 538.60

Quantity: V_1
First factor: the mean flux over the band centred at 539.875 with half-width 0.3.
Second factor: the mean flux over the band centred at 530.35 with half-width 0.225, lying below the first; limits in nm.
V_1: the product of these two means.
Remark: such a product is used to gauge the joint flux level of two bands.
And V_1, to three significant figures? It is 0.412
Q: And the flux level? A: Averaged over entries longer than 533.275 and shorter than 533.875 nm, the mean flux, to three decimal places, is 0.716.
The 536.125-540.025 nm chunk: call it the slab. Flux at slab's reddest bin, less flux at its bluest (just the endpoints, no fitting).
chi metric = -0.15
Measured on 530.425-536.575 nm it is 0.10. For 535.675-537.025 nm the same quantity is 0.04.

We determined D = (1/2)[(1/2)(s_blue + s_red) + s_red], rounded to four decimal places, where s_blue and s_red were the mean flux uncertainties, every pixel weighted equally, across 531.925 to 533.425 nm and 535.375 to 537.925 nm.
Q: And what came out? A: 0.0685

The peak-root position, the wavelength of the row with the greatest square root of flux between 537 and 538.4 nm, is 538.15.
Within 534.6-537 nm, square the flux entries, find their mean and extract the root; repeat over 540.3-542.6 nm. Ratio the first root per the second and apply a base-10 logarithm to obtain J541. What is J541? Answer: 0.03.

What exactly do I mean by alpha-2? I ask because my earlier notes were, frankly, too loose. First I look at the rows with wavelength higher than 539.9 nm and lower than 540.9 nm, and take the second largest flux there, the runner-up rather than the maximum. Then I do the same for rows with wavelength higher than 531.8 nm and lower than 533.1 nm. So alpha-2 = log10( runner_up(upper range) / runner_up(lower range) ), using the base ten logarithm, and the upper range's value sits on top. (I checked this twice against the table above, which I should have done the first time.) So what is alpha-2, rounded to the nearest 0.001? -0.072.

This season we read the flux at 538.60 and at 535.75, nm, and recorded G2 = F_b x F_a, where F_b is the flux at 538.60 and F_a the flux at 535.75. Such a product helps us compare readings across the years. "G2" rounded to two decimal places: 0.37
